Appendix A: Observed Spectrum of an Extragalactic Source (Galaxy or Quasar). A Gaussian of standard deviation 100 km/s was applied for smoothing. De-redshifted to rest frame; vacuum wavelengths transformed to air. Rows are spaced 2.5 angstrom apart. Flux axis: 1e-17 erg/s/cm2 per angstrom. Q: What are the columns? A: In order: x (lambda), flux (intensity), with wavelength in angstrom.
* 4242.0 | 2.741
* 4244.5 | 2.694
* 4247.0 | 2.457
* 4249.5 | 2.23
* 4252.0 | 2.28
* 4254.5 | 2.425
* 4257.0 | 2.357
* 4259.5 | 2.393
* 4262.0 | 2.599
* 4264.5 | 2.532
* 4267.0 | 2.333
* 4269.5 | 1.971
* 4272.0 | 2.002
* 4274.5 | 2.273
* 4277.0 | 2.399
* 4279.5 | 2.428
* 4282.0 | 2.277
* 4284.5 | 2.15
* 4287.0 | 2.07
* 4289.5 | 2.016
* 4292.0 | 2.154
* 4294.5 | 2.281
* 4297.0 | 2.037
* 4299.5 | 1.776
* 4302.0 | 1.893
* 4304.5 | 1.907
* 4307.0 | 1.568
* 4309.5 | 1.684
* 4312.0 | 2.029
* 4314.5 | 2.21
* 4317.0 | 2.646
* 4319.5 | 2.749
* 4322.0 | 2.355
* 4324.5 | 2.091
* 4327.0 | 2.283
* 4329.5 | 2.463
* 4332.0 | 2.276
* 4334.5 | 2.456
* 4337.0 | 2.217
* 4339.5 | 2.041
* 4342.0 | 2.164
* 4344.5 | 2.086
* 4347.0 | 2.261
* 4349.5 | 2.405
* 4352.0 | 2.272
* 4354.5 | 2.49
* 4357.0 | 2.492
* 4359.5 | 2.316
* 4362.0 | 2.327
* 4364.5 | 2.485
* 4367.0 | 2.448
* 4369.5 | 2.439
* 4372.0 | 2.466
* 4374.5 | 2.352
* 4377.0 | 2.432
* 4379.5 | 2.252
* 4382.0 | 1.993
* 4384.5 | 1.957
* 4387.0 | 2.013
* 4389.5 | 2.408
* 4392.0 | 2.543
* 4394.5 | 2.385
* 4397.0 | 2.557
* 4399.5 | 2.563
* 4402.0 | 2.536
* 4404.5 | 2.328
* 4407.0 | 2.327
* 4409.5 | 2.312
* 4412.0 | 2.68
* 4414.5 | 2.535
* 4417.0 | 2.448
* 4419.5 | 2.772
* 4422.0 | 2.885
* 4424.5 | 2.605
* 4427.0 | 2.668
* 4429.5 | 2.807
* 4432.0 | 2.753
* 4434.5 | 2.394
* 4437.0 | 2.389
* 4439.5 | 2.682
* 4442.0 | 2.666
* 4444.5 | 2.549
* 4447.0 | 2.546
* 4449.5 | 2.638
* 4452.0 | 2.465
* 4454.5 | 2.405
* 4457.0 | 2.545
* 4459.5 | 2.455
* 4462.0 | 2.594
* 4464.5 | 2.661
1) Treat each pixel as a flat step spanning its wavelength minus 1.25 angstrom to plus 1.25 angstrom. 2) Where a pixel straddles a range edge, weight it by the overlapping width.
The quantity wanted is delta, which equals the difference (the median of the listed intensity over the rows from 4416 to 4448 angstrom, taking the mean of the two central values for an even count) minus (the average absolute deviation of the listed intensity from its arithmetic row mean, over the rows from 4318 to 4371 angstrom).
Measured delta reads 2.53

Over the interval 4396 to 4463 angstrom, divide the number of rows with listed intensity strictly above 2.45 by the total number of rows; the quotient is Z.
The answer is 0.74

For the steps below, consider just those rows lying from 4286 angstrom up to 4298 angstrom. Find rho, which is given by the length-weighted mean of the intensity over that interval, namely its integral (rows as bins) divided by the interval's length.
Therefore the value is 2.11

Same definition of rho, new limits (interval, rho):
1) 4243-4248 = 2.59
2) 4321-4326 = 2.22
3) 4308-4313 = 1.83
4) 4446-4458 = 2.52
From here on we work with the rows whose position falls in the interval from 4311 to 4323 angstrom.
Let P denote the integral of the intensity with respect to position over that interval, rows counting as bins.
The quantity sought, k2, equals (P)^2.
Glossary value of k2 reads 834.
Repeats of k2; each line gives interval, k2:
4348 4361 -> 966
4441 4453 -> 953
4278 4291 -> 812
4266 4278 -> 690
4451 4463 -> 894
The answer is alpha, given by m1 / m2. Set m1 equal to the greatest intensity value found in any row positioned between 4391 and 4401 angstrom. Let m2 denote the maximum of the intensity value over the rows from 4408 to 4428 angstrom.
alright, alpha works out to 0.89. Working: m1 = 2.563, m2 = 2.885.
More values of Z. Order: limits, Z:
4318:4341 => 0.33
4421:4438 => 0.71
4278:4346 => 0.15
